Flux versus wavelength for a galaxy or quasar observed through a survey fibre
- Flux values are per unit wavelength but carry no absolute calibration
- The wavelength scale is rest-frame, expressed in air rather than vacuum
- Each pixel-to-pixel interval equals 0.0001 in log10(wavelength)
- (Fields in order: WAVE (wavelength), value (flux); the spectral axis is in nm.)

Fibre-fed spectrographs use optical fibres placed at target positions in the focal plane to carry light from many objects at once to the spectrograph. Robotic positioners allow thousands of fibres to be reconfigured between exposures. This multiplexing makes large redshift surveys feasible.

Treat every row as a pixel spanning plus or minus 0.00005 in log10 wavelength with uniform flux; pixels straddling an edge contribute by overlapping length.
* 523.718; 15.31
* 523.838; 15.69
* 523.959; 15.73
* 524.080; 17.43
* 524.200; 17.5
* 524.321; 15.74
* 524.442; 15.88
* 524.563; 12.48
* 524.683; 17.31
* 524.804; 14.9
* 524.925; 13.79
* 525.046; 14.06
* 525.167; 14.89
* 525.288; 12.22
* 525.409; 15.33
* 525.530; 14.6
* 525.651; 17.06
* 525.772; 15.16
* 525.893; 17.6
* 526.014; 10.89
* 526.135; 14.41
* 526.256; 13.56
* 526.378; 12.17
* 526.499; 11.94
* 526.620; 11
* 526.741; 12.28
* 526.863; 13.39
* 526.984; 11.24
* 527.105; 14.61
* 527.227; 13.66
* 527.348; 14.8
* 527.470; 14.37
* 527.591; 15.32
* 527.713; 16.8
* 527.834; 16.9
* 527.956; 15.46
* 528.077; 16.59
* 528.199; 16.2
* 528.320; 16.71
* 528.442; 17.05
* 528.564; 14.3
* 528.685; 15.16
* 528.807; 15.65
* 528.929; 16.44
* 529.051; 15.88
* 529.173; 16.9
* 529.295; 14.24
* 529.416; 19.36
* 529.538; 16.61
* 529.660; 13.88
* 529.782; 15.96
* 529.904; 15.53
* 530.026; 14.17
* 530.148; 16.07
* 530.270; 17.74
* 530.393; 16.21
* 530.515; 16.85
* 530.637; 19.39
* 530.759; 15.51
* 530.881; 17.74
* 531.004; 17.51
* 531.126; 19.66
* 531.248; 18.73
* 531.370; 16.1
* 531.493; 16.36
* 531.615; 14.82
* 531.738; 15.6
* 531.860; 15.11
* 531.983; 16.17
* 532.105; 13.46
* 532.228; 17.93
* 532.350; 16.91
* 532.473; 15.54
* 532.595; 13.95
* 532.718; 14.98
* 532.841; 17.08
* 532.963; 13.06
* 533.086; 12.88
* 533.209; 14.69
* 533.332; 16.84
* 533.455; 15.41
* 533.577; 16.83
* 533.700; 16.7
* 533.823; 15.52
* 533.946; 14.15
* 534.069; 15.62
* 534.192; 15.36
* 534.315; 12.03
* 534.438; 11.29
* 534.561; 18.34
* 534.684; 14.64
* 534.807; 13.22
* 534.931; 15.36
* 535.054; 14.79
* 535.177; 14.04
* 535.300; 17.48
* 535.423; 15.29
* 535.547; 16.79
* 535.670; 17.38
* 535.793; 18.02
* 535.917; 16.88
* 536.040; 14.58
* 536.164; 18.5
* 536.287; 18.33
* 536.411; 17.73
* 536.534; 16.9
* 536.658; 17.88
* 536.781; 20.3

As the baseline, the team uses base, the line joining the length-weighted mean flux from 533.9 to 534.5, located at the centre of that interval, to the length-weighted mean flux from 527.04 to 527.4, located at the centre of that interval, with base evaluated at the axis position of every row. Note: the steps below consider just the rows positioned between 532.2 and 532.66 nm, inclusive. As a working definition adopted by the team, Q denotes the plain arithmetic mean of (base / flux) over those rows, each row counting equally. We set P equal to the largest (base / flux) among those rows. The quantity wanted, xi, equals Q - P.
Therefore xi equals -0.12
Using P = 0.99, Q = 0.868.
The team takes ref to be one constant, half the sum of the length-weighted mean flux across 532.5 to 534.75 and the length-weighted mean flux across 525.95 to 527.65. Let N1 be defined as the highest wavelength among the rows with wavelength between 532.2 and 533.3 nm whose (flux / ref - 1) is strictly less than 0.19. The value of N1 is 533.209 nm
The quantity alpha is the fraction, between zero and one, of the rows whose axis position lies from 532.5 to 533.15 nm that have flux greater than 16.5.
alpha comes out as 0.20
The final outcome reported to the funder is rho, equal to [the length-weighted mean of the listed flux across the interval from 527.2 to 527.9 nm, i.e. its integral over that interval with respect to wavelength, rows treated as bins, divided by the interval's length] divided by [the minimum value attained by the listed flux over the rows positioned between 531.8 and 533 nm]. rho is 1.2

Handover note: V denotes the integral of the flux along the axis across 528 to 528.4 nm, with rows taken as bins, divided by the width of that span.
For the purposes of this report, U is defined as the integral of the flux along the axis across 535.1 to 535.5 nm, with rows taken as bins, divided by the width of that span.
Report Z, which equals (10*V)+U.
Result 181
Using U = 15.6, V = 16.5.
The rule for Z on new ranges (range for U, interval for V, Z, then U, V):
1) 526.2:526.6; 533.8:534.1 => 162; 12.4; 15.0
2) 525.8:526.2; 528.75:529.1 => 174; 14.4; 16.0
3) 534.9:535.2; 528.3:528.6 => 175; 14.8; 16.0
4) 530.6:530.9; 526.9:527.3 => 150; 17.4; 13.3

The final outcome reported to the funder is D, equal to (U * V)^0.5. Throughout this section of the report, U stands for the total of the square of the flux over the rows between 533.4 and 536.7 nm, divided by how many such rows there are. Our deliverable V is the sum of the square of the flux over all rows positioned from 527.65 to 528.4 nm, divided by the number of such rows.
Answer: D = 263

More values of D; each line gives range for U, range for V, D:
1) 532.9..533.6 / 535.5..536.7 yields 261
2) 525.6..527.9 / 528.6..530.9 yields 232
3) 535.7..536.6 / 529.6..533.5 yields 279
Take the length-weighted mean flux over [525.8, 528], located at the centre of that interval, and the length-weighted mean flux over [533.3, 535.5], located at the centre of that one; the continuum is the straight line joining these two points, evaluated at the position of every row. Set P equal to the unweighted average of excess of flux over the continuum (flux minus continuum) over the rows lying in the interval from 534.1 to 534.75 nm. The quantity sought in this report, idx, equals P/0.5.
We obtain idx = -1.6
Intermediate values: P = -0.8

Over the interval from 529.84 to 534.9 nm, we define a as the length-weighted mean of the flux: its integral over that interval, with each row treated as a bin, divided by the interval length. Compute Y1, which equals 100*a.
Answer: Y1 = 1574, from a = 15.7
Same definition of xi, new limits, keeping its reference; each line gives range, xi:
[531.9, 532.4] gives -0.16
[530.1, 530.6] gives -0.03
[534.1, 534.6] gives -0.21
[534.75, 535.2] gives -0.08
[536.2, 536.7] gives -0.04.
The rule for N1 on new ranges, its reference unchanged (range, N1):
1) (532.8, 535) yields 534.931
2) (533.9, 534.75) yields 534.684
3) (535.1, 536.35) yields 536.040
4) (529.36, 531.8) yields 531.738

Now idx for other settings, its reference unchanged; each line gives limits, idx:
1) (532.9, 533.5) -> -0.8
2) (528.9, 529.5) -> 4.5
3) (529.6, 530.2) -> 1.4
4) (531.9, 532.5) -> 2.4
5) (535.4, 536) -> 3.0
